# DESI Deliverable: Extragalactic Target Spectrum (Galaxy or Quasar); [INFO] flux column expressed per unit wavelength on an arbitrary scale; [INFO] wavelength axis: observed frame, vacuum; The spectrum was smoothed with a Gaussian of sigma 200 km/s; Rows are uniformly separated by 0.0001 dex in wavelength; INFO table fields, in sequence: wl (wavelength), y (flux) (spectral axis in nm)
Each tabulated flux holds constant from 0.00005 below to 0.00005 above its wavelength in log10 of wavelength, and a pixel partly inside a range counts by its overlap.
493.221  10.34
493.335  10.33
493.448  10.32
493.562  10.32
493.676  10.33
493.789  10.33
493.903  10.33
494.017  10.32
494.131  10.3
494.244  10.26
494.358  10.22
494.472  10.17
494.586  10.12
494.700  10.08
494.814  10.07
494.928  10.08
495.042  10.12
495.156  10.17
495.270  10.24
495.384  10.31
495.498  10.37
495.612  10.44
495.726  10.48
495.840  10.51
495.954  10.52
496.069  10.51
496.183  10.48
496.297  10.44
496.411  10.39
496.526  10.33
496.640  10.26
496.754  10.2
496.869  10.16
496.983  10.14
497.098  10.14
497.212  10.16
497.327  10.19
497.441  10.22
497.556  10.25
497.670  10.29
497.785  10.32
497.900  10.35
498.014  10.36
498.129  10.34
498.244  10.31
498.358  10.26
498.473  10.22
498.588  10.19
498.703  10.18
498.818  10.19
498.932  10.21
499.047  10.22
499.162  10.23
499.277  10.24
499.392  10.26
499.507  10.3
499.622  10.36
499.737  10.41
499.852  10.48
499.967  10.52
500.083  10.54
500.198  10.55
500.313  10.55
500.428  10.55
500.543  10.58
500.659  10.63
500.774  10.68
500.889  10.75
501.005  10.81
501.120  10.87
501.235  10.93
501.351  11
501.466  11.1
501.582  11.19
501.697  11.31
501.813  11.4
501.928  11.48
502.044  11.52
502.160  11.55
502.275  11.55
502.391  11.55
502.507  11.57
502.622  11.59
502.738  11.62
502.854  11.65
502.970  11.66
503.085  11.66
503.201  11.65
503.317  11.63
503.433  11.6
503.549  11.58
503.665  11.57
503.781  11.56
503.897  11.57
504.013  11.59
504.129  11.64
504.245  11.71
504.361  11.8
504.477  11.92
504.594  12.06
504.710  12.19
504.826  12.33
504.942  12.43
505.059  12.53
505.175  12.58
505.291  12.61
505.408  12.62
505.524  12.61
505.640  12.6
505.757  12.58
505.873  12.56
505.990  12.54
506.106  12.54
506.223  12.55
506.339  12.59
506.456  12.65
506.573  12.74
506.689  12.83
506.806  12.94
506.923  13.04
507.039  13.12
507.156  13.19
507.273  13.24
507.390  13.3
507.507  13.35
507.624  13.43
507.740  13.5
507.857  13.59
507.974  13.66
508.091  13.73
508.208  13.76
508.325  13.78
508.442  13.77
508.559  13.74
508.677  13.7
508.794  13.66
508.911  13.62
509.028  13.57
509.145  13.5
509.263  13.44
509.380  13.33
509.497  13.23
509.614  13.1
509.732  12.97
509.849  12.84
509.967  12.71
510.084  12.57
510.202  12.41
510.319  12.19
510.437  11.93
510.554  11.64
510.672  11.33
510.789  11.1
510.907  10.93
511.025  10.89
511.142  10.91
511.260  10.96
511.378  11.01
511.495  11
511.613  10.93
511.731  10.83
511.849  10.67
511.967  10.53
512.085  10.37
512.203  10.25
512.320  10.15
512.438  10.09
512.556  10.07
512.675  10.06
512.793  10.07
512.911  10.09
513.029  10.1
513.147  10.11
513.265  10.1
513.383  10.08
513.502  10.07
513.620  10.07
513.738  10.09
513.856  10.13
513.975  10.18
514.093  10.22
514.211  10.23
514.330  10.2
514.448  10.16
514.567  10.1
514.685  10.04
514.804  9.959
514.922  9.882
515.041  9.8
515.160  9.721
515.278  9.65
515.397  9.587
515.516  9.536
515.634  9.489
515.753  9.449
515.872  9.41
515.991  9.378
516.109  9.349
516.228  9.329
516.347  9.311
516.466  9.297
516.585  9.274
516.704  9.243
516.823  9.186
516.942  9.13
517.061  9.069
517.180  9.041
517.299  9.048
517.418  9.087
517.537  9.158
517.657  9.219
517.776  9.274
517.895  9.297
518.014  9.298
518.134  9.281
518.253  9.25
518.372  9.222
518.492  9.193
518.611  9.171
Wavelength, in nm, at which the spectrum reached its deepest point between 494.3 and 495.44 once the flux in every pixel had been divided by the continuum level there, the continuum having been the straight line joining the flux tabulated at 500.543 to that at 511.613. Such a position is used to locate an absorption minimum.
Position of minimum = 494.814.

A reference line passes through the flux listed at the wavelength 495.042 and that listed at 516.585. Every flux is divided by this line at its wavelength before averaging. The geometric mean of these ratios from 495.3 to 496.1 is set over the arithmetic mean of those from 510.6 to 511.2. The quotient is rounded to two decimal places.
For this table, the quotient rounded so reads 0.89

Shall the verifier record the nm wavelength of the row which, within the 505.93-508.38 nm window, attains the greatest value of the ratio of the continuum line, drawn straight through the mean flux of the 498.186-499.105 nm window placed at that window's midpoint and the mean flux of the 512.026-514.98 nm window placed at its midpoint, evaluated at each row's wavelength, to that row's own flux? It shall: 505.990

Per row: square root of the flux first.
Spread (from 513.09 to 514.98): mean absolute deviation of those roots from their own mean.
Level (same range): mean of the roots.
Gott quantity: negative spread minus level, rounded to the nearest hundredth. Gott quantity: -3.19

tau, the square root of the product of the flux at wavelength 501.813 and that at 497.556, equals 10.8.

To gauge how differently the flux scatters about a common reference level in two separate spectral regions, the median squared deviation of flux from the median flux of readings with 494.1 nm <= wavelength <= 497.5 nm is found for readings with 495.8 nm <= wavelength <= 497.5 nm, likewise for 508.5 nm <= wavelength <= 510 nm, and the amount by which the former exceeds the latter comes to -10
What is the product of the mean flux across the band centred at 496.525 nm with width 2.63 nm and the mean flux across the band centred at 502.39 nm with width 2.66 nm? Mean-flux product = 118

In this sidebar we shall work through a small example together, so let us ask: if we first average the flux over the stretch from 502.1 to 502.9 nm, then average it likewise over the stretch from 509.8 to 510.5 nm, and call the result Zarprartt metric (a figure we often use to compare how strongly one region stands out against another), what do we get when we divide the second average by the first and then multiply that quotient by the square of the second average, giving 166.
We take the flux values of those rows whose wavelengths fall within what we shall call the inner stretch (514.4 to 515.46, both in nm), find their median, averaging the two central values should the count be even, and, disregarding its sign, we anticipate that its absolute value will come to 9.9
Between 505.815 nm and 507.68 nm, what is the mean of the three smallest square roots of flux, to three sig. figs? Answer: 3.54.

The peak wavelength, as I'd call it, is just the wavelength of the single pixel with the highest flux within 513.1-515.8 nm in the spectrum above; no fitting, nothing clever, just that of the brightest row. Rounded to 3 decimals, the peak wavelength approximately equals 514.211 nm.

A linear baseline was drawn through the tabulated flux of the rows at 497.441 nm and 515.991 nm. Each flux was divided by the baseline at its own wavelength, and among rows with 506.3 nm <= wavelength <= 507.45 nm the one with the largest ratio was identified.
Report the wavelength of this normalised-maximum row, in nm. 507.390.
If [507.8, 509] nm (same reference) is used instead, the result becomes 508.325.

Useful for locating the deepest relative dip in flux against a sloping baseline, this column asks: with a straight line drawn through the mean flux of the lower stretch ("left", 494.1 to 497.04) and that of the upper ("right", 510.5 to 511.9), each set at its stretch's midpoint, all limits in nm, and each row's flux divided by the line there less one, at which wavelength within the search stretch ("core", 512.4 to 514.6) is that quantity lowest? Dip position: 514.567 nm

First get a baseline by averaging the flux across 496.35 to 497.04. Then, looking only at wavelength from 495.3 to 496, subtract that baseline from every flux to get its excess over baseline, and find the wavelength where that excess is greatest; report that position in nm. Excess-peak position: 495.954 nm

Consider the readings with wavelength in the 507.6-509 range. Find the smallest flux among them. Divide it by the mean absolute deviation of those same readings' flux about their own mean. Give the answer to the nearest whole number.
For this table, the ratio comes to 158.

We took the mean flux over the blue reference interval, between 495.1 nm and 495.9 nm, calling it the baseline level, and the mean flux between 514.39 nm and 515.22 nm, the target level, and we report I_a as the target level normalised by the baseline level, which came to 1.0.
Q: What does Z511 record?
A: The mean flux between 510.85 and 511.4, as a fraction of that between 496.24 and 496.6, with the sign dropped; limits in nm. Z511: 1.05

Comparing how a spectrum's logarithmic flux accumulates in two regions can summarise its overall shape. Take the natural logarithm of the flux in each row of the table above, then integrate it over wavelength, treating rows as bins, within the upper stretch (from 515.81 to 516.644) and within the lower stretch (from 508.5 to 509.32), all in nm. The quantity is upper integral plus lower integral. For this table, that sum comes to 4.00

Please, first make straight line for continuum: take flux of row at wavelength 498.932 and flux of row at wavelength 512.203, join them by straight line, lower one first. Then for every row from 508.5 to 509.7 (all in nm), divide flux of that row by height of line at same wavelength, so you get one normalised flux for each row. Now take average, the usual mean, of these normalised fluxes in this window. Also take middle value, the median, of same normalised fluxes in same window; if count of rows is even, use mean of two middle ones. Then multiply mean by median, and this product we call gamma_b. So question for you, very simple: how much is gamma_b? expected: 1.74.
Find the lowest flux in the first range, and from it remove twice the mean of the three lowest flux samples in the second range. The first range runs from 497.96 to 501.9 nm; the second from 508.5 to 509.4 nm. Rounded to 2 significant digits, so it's -17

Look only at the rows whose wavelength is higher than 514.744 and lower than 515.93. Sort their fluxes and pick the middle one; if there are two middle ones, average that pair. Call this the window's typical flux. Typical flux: 9.6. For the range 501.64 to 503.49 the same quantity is 11.6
